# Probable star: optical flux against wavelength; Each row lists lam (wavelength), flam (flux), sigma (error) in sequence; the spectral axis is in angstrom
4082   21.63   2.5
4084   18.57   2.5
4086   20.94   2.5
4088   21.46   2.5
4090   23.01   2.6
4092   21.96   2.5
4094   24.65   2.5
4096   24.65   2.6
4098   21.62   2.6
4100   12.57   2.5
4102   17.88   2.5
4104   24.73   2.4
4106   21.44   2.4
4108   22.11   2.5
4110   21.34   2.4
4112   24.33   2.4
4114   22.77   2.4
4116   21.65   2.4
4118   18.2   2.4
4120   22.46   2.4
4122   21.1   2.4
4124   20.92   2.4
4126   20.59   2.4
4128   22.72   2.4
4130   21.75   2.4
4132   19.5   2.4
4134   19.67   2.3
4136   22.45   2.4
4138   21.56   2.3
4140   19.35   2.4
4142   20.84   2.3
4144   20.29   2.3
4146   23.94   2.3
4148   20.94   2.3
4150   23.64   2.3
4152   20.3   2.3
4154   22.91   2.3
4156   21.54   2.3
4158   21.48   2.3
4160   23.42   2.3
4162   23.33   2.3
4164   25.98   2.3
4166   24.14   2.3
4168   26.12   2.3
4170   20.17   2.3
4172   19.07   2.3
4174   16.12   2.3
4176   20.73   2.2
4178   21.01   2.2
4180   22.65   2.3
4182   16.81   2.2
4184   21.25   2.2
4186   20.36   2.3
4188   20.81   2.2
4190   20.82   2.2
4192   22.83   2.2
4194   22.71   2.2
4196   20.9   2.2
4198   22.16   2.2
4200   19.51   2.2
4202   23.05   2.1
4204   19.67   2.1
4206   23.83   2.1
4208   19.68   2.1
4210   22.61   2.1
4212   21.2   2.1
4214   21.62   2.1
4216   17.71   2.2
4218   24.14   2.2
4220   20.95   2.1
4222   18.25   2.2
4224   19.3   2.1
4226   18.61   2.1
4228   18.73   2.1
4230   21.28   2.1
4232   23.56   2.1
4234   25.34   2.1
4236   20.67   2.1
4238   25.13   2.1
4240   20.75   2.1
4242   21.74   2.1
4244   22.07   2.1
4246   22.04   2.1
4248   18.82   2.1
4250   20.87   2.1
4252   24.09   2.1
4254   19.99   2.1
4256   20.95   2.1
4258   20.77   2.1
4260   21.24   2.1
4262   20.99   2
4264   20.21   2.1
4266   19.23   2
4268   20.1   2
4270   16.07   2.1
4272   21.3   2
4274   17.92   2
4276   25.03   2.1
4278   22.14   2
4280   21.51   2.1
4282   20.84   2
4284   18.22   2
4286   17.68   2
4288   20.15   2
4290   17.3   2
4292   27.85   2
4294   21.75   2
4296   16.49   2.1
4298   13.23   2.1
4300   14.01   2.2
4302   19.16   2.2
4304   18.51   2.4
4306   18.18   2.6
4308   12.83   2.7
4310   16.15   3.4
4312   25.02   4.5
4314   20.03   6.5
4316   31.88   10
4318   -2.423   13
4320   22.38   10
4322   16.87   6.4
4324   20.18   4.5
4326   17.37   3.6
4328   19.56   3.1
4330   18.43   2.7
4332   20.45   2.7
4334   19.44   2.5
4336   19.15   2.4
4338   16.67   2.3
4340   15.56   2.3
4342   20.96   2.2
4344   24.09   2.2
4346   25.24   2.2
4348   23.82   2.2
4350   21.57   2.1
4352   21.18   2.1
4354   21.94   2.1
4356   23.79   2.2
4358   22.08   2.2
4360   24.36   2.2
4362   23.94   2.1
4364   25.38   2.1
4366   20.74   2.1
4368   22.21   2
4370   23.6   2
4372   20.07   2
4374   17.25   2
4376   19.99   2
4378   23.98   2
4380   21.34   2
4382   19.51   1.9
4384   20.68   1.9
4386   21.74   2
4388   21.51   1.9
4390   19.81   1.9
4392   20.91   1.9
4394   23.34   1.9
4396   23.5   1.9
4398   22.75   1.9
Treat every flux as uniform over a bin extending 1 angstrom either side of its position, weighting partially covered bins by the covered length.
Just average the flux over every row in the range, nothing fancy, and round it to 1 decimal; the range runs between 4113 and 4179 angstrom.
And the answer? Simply 21.5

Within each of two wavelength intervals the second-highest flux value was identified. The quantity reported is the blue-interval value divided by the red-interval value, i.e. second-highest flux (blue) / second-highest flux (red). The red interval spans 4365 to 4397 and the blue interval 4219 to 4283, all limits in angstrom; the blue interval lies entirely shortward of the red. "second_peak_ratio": 1.06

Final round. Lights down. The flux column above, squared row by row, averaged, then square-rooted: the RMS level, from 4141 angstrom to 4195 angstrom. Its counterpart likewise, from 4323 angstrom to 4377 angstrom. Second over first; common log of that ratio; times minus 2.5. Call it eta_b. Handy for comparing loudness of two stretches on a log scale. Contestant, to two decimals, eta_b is 0.03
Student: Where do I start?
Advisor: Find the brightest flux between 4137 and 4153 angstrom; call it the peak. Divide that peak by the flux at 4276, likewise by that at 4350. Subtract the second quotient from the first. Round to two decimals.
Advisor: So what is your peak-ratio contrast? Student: -0.15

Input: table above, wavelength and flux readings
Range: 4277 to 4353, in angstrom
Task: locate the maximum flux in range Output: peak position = 4316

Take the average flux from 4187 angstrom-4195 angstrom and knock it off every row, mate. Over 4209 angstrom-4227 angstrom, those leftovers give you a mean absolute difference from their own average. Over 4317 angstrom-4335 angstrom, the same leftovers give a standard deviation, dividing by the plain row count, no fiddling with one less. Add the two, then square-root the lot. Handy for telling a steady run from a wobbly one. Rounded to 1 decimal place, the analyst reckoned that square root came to 3.0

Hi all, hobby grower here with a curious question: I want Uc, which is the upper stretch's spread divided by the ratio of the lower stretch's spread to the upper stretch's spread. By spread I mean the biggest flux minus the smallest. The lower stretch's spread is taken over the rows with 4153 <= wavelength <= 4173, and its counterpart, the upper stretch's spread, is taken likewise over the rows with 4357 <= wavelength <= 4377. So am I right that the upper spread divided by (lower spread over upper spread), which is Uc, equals 9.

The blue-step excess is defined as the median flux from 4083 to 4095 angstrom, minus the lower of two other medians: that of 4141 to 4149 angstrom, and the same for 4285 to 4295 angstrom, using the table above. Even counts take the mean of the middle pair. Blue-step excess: 1.6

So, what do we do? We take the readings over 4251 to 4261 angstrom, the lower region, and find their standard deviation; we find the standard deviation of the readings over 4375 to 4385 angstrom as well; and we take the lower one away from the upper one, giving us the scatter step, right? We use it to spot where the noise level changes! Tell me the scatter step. 0.2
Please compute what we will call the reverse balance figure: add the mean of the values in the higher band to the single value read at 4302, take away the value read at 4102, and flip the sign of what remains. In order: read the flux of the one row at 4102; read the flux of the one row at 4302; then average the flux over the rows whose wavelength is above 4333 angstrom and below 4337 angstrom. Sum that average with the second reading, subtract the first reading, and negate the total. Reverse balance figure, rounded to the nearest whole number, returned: -21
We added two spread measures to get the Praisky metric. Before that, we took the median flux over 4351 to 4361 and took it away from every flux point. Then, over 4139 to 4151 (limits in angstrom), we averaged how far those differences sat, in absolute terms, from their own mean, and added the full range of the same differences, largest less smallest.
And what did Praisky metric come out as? 6.1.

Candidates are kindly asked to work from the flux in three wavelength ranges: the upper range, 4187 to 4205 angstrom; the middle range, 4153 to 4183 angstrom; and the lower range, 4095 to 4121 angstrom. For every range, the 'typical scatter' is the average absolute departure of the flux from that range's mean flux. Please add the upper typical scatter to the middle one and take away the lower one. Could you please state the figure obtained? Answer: 1.1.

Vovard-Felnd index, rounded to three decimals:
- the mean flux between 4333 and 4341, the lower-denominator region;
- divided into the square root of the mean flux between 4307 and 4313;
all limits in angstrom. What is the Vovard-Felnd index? 0.240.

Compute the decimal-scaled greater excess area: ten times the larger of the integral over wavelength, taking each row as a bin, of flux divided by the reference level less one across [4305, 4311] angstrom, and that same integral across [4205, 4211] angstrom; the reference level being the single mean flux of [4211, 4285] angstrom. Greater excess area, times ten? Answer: 3.3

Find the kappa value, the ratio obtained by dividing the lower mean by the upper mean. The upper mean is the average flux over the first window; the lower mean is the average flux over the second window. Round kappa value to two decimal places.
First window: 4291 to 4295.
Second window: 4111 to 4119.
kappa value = 0.88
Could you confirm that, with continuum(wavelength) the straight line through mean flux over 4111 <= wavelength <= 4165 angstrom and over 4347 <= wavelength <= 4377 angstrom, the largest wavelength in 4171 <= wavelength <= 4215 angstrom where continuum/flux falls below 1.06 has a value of 4214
